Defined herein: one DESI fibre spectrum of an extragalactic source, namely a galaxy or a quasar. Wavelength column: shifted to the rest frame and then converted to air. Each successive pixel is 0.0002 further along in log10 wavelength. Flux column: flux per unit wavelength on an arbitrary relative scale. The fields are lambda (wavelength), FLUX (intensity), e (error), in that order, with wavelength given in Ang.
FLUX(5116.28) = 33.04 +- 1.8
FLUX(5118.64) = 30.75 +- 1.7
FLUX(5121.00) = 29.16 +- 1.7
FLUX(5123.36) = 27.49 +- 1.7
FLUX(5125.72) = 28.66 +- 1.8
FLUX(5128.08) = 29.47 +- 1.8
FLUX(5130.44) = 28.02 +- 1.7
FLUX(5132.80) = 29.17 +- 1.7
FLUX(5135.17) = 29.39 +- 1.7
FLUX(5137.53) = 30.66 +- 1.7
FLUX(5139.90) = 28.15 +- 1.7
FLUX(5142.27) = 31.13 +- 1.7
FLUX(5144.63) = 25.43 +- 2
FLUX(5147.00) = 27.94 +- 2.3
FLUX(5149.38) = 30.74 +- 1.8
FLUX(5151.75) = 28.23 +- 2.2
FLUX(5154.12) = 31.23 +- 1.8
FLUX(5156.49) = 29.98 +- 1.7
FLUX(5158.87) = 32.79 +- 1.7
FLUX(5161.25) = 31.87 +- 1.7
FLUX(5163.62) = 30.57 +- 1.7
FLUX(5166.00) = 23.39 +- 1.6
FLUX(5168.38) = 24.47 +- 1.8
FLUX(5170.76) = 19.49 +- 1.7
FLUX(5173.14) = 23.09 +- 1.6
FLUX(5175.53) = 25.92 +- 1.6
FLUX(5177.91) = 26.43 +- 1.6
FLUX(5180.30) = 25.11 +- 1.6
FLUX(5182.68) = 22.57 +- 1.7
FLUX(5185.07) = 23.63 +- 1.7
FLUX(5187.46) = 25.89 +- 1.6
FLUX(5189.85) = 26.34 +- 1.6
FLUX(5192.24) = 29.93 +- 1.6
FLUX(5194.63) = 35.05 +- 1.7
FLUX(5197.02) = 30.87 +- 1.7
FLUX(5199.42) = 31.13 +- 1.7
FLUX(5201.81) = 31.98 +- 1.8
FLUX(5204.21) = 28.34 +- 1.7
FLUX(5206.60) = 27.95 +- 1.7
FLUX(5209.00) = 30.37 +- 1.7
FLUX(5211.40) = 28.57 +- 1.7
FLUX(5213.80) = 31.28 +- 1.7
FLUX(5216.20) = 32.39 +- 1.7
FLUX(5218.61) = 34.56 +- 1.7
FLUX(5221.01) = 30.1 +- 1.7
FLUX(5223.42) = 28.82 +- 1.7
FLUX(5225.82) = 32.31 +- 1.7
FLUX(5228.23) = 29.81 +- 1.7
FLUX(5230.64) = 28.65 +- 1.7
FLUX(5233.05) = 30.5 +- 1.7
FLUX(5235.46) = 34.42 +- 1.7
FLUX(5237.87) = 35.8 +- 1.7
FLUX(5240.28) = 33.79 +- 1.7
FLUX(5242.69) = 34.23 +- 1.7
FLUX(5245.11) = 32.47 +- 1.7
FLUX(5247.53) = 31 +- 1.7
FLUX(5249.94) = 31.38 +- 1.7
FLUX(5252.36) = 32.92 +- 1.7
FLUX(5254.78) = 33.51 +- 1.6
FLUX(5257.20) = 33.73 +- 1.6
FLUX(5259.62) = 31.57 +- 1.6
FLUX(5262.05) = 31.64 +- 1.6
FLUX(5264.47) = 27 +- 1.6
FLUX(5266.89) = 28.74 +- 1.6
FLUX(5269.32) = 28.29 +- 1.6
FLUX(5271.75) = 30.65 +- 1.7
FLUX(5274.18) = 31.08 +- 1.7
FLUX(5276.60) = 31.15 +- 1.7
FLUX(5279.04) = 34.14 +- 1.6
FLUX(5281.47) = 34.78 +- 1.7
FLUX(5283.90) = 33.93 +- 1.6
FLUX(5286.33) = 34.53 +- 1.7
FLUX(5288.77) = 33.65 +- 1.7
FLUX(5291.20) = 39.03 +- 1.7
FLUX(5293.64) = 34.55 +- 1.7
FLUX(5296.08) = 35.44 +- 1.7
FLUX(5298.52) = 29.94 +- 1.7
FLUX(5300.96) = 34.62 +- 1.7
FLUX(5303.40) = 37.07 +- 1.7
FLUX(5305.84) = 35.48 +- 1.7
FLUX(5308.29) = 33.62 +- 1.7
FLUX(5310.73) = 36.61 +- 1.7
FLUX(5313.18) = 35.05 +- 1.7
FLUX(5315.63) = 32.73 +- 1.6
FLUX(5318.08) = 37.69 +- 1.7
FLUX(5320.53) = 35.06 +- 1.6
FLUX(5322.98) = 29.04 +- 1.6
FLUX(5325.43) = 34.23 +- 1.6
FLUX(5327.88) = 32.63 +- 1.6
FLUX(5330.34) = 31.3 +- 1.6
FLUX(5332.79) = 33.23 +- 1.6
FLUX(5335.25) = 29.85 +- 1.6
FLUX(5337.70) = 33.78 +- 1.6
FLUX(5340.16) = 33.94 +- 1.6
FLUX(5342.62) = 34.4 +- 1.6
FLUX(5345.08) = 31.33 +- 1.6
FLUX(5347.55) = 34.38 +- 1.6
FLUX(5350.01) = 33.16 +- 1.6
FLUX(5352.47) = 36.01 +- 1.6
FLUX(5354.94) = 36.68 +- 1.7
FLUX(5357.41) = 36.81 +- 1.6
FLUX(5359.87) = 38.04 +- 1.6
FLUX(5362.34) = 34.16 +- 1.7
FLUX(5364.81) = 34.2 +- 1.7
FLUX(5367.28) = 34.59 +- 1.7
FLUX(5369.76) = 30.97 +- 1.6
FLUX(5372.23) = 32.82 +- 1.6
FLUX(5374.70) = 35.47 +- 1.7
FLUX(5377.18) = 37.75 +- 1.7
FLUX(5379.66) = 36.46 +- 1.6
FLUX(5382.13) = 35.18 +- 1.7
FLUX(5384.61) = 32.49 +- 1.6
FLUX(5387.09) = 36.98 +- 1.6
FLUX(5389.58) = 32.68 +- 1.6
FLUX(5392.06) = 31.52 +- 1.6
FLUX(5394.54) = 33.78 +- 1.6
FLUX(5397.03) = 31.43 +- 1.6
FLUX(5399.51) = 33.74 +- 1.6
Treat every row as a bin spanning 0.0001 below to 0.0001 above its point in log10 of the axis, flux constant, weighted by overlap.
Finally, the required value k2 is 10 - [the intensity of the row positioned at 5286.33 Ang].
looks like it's -25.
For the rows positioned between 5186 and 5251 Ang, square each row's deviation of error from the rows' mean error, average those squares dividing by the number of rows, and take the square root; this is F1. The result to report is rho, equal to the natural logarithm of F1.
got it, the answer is -3.28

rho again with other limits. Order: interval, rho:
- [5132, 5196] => -1.77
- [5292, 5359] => -3.01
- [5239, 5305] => -3.05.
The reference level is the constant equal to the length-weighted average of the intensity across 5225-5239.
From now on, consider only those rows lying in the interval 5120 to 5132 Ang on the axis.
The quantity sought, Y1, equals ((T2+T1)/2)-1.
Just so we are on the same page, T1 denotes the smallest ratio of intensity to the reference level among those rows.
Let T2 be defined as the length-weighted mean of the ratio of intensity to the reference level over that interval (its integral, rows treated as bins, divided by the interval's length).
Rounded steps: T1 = 0.86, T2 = 0.90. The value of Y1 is -0.12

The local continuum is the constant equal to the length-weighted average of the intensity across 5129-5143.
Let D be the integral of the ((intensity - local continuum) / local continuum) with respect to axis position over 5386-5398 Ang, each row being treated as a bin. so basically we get 1.6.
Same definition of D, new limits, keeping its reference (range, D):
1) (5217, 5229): 0.8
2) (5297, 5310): 2.2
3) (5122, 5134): -0.3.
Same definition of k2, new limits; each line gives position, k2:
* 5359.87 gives -28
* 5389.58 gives -23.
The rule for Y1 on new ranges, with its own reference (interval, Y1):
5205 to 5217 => -0.09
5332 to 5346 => -0.02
